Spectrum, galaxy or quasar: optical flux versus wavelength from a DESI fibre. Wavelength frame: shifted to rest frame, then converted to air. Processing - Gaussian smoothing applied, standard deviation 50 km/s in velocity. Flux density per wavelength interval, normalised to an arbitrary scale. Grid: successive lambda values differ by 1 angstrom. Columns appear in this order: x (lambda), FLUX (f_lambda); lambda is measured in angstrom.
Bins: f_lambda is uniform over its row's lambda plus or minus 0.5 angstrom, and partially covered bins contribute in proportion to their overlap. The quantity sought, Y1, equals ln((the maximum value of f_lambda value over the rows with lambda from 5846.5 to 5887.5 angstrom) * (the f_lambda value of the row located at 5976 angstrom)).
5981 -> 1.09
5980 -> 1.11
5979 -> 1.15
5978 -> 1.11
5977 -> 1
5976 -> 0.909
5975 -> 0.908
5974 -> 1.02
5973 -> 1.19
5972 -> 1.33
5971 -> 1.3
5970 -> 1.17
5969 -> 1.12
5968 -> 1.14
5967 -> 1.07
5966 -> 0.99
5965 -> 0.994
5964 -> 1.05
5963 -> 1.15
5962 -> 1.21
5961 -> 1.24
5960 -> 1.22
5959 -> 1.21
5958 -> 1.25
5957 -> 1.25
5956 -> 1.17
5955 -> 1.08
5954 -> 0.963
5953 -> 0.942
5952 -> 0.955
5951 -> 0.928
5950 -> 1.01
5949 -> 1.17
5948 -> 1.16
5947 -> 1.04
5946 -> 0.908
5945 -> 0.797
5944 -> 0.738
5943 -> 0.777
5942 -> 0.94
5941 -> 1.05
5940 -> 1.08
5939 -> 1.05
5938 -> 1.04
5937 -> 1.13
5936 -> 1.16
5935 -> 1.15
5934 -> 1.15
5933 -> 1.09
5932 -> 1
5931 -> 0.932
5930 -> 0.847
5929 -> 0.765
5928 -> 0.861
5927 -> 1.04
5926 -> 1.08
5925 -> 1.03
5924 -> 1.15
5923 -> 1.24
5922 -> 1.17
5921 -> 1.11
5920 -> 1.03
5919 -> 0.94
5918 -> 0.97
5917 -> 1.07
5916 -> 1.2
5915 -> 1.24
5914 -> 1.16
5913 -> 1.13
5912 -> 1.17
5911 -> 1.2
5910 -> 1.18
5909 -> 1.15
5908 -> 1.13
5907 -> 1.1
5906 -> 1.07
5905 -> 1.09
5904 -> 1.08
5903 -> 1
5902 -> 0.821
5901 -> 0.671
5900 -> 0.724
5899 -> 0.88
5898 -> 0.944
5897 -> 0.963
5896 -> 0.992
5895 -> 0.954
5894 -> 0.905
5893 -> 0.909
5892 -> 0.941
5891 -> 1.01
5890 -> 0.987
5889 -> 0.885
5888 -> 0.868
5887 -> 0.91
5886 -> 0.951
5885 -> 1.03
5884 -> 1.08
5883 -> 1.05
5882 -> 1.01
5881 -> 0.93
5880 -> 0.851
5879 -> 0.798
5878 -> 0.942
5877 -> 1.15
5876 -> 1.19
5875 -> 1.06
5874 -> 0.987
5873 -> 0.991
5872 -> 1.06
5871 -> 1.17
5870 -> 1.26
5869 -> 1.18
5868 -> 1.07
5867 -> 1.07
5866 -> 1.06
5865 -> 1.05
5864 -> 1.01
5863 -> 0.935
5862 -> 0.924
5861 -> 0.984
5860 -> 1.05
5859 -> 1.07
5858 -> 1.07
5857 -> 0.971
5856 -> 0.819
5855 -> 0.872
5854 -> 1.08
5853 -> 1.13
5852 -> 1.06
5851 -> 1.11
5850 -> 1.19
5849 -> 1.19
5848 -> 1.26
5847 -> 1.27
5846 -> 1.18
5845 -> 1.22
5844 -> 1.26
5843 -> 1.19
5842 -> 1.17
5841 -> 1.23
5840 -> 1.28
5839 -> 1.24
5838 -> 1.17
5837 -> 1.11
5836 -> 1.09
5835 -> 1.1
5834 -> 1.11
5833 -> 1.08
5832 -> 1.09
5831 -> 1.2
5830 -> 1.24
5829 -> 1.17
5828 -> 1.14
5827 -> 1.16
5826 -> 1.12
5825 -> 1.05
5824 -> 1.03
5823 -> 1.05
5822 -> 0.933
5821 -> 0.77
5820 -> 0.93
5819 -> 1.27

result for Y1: 0.14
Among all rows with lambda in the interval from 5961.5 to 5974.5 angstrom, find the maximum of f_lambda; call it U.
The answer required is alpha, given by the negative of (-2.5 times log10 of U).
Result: 0.31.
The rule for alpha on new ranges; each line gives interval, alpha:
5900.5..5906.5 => 0.09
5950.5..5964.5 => 0.24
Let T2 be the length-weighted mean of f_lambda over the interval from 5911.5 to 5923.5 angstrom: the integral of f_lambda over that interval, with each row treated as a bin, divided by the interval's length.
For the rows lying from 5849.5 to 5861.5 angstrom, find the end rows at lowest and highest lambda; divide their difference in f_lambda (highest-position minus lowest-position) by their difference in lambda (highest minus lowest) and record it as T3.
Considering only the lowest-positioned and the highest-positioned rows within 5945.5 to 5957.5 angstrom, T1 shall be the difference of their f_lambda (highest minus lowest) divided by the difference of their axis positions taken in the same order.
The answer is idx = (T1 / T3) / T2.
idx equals -1.5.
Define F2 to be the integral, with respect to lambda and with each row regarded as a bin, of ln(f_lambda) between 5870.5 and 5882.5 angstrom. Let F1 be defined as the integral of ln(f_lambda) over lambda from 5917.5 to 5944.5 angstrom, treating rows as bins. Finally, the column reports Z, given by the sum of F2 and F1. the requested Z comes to 0.3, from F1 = 0.3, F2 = 0.1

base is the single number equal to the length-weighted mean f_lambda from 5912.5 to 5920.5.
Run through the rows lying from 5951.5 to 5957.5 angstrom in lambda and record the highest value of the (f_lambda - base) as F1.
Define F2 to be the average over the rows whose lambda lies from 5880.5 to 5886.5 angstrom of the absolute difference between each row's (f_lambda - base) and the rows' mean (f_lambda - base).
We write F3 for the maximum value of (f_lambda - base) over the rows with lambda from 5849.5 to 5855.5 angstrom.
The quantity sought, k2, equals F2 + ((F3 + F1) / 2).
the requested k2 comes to 0.17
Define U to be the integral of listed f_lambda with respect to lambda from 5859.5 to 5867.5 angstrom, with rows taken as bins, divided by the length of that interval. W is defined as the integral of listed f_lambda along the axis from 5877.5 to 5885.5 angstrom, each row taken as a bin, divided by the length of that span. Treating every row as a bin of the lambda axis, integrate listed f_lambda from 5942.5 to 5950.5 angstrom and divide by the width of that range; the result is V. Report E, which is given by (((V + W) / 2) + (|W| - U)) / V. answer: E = 0.95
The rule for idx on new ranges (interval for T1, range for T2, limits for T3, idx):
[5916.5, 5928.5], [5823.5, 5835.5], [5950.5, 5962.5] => -0.7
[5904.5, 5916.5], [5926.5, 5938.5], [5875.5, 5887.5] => -0.4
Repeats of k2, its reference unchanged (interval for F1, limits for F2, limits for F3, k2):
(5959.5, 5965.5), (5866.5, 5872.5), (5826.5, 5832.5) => 0.22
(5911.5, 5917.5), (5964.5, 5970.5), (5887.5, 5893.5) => 0.10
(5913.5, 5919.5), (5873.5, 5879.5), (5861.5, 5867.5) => 0.17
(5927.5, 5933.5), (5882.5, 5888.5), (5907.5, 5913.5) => 0.12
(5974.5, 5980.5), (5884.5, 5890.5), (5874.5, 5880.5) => 0.13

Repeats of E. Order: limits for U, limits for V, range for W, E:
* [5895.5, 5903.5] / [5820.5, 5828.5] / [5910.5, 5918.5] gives 1.31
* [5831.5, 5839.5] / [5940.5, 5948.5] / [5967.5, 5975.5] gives 1.14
